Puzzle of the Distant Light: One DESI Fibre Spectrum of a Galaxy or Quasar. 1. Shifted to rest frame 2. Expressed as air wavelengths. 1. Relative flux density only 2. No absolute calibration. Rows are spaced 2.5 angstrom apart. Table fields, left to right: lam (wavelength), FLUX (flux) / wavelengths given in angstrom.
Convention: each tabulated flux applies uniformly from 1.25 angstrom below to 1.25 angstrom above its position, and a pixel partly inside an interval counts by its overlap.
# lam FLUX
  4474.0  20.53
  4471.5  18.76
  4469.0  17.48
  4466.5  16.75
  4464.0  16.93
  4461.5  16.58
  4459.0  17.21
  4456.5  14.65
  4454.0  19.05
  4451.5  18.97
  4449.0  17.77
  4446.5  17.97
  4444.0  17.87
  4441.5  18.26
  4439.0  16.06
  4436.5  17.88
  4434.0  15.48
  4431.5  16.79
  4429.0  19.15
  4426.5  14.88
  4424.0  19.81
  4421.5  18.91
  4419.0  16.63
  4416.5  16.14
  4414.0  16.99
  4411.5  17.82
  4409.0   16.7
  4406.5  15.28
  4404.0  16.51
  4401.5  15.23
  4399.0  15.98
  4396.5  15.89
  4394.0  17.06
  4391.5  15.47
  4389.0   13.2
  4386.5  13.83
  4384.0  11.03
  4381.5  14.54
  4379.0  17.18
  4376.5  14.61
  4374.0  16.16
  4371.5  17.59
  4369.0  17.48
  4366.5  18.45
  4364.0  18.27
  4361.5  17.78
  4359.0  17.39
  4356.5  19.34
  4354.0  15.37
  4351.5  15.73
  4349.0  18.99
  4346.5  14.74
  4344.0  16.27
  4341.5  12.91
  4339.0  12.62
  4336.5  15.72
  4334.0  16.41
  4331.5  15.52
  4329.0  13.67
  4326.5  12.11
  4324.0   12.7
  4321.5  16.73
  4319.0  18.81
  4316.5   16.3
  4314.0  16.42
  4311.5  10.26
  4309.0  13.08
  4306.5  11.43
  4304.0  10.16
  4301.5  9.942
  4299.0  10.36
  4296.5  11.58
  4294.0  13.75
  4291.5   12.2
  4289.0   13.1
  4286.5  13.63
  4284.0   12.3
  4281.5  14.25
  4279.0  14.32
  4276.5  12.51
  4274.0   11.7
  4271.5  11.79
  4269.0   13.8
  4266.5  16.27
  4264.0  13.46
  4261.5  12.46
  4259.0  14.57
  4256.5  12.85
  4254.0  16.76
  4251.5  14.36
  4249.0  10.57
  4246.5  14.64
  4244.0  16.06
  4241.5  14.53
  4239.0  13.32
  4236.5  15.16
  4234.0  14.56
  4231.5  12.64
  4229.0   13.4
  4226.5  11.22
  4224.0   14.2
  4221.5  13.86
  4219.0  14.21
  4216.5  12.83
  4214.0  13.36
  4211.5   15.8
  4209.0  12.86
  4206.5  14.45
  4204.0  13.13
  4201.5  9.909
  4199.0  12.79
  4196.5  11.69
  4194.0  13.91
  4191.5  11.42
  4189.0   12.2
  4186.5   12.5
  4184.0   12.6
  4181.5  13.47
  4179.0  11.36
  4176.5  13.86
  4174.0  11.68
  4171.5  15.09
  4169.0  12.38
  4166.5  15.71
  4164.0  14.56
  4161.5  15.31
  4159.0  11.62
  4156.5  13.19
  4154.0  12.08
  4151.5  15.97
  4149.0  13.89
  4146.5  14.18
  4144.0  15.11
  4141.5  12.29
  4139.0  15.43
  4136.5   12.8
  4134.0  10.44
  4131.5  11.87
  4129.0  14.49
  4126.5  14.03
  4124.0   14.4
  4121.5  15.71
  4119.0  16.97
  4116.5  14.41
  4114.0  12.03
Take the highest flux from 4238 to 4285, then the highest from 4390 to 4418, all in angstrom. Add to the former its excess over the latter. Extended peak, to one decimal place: 15.7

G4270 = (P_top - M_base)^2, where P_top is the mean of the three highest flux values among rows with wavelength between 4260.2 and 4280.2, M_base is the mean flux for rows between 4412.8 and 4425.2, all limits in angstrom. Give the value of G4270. 8.4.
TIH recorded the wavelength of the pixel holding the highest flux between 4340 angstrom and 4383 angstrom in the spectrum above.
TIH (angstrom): 4356.5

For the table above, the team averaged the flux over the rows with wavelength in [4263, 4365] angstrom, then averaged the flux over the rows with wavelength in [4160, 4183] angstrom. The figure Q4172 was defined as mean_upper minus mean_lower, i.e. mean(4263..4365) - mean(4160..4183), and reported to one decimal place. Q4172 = 0.5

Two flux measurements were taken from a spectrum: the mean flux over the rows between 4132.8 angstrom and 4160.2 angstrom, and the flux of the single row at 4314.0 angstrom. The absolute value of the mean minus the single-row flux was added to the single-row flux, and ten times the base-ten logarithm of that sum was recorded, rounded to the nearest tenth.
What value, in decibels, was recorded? 12.9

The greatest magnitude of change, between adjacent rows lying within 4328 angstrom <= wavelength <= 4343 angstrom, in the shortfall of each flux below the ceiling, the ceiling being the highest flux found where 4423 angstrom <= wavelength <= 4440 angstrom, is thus 3.1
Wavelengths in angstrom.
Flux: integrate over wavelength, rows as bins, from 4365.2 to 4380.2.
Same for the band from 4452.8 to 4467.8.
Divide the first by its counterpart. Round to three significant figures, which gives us 1.00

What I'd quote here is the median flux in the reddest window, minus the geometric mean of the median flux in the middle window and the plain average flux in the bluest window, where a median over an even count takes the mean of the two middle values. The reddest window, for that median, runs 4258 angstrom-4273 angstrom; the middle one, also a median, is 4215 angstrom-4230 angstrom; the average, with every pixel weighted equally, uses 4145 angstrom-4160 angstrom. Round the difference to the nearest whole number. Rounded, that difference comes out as 0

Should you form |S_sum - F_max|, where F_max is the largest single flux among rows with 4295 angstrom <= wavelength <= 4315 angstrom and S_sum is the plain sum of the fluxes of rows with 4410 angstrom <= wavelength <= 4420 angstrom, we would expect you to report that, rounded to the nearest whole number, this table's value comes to 51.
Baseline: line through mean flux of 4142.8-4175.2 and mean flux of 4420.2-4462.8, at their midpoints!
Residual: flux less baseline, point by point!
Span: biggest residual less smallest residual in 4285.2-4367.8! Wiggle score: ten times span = 87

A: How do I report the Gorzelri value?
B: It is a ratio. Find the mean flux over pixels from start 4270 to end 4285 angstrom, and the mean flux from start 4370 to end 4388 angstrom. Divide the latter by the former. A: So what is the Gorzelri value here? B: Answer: 1.17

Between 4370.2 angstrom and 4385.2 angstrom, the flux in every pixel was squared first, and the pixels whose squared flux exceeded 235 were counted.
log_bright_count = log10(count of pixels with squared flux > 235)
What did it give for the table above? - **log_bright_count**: 0.48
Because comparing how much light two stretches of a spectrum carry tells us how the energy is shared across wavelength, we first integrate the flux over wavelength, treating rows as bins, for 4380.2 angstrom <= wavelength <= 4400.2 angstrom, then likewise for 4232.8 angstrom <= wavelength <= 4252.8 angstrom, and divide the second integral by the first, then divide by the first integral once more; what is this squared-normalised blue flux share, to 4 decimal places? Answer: 0.0033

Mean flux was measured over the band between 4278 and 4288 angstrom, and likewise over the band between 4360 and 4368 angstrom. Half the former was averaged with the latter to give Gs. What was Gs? 12.5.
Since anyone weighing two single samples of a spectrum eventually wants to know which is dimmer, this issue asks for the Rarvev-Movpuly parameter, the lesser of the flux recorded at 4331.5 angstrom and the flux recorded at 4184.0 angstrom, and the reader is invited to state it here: 12.6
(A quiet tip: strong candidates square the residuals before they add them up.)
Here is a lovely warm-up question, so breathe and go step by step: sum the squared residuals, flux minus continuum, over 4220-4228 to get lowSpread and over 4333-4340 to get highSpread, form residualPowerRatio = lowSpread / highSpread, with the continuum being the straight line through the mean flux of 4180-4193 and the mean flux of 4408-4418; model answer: 0.61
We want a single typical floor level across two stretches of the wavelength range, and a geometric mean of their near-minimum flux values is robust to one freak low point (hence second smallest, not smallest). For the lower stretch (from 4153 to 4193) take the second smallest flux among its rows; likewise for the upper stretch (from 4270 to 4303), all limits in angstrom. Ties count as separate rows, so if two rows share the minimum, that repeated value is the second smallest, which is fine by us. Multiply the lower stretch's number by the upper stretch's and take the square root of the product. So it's 10.9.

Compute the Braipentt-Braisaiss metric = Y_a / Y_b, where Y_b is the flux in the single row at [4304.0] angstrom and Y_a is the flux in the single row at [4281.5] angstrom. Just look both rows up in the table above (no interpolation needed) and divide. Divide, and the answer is 1.40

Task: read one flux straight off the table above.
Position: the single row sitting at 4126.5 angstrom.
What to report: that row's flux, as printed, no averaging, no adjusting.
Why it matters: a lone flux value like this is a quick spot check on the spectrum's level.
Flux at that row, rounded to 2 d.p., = 14.03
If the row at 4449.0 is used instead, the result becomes 17.77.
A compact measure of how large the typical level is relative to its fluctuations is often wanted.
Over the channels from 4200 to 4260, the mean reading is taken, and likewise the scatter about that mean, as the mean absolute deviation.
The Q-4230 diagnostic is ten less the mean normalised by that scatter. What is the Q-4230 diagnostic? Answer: -1.1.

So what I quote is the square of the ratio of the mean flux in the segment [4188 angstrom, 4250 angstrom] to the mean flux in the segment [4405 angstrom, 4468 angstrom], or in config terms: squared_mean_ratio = 0.60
